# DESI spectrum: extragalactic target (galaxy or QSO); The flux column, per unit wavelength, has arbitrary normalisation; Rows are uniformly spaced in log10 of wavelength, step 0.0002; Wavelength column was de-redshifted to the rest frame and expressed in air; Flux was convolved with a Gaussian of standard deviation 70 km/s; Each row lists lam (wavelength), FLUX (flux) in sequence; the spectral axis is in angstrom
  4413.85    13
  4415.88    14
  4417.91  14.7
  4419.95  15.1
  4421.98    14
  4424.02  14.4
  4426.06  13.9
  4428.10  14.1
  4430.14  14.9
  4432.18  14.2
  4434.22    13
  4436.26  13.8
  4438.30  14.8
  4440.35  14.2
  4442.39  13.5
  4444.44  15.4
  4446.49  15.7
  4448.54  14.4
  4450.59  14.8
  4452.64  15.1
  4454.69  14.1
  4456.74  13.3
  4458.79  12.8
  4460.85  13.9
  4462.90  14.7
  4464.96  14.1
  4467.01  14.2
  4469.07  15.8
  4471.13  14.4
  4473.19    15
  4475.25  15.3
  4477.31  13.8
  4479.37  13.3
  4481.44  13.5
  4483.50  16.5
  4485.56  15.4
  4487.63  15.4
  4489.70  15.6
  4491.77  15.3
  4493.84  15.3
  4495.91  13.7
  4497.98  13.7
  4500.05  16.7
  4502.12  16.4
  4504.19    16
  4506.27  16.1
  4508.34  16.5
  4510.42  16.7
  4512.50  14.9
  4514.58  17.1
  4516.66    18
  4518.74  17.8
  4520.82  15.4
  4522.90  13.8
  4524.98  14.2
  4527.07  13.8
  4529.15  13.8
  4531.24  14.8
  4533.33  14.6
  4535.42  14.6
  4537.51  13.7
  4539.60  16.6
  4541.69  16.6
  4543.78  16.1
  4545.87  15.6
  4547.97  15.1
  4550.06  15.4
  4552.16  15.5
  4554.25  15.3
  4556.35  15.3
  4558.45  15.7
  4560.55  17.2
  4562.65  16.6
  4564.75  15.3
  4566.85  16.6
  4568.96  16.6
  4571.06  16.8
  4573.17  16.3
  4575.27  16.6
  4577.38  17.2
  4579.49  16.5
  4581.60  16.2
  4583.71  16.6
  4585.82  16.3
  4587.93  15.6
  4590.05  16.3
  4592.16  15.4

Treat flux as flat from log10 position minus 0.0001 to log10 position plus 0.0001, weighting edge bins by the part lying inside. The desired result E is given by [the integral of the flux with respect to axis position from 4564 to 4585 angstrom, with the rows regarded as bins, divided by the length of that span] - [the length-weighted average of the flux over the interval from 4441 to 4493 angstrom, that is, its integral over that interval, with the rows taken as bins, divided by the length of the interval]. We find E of 1.9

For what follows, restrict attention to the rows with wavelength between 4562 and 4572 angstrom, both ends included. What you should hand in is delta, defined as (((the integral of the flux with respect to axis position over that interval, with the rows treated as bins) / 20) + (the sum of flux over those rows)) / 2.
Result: 45.0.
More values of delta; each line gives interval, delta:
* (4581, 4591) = 44.5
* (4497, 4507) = 43.4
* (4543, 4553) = 42.7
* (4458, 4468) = 38.3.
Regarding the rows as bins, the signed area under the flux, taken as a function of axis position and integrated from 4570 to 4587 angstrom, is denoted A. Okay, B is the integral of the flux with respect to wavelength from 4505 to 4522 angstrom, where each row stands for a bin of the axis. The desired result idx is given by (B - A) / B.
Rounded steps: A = 282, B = 281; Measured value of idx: 0.00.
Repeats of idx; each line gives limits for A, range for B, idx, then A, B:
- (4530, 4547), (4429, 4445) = -0.15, 260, 227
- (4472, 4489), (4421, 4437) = -0.12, 251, 225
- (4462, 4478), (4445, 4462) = 0.03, 235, 243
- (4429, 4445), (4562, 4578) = 0.14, 227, 264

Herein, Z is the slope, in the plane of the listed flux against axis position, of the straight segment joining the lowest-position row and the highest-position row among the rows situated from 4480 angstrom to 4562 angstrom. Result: 0.05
